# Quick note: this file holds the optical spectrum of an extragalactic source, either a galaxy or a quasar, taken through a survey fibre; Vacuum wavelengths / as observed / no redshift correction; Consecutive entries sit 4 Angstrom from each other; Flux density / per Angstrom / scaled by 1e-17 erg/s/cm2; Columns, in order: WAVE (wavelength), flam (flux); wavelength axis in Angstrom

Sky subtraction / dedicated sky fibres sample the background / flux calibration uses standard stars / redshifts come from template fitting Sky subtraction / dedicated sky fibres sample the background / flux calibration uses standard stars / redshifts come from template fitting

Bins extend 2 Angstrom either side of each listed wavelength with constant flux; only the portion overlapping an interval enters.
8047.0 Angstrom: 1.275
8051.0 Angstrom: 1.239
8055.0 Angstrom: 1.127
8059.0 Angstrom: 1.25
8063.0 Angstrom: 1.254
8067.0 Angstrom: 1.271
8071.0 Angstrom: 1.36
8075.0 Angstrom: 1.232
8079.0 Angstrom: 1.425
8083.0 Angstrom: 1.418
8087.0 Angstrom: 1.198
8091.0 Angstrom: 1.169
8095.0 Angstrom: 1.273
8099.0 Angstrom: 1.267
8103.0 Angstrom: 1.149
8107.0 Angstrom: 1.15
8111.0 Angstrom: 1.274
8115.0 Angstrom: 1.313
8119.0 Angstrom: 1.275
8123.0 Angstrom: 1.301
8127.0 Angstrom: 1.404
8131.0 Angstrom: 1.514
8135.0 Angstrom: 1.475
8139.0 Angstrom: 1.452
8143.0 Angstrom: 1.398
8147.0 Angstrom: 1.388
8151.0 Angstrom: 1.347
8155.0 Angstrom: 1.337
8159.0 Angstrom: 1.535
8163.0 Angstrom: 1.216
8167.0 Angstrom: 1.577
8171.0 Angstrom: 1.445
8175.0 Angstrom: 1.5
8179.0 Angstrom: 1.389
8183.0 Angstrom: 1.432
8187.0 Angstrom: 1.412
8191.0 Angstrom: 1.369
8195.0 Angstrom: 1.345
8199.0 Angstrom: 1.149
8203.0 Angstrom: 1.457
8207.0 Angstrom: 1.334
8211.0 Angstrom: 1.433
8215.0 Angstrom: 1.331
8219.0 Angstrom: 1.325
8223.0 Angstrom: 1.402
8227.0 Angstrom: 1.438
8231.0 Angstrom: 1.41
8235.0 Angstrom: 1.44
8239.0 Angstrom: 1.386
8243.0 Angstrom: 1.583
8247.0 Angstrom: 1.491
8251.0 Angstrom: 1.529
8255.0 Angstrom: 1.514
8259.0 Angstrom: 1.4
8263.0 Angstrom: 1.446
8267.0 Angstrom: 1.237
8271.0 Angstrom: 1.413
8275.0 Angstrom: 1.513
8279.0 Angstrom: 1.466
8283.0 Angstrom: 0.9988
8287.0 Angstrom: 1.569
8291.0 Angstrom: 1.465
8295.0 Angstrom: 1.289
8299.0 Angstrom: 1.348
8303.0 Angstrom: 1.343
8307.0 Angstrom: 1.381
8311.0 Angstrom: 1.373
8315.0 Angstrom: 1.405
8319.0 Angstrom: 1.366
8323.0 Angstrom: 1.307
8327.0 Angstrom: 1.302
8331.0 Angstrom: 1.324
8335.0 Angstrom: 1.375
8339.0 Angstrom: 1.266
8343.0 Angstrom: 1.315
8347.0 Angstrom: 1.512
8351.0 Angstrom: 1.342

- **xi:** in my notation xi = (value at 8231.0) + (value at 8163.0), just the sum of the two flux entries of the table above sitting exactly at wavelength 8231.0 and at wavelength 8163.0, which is 2.63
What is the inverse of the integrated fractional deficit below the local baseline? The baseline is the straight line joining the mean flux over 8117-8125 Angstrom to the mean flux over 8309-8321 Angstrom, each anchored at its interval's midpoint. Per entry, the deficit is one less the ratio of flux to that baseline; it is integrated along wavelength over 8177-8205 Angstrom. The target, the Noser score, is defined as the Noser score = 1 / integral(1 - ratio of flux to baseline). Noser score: -1.1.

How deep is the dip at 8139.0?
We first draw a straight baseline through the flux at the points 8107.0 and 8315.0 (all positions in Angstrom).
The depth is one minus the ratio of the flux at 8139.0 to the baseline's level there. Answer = -0.22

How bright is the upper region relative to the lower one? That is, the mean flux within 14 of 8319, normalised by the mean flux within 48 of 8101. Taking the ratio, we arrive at 1.035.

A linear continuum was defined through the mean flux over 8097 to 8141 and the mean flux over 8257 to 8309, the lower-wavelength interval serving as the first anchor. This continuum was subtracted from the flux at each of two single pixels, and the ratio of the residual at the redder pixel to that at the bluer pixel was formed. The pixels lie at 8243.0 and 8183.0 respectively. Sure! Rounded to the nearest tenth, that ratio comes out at 2.5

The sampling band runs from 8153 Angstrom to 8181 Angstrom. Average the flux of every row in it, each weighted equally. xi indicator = 1.43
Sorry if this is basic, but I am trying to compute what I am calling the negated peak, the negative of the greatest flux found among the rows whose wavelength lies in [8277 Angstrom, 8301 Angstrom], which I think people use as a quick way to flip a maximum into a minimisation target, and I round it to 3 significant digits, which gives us -1.57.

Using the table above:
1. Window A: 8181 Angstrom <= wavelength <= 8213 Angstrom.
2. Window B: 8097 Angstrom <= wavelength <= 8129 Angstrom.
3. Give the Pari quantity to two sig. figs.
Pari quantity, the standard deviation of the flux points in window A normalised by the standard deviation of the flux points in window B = 1.2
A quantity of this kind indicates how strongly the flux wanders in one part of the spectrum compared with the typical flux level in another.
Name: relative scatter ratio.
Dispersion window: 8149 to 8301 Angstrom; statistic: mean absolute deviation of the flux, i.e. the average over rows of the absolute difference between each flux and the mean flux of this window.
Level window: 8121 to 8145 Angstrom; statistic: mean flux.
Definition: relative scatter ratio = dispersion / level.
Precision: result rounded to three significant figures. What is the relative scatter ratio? 0.0602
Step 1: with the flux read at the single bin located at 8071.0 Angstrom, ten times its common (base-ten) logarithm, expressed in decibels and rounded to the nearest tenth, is 1.3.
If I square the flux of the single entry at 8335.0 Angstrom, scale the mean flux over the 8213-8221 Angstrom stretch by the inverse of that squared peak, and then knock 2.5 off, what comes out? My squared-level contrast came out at -1.80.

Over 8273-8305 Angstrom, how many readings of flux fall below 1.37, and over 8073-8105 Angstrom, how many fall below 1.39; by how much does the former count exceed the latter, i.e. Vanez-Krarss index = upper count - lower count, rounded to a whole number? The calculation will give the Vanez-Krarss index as -2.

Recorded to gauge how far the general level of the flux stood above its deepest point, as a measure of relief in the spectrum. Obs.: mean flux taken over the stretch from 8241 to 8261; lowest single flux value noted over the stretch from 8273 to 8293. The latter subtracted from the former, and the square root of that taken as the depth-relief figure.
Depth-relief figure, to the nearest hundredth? 0.71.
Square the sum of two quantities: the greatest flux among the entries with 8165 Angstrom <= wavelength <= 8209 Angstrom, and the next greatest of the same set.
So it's 9.5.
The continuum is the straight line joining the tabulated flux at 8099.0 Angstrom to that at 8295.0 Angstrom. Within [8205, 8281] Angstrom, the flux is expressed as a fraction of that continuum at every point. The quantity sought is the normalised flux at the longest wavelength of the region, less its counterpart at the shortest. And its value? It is 0.10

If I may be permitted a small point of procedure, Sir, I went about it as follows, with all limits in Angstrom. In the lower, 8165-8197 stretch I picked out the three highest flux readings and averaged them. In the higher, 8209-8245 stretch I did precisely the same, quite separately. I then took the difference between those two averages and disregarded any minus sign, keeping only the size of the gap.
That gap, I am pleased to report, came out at 0.020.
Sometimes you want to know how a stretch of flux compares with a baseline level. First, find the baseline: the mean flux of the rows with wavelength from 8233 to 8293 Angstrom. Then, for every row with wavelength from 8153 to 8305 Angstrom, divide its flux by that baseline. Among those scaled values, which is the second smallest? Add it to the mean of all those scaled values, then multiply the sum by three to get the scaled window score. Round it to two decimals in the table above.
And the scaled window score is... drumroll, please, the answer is 5.35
